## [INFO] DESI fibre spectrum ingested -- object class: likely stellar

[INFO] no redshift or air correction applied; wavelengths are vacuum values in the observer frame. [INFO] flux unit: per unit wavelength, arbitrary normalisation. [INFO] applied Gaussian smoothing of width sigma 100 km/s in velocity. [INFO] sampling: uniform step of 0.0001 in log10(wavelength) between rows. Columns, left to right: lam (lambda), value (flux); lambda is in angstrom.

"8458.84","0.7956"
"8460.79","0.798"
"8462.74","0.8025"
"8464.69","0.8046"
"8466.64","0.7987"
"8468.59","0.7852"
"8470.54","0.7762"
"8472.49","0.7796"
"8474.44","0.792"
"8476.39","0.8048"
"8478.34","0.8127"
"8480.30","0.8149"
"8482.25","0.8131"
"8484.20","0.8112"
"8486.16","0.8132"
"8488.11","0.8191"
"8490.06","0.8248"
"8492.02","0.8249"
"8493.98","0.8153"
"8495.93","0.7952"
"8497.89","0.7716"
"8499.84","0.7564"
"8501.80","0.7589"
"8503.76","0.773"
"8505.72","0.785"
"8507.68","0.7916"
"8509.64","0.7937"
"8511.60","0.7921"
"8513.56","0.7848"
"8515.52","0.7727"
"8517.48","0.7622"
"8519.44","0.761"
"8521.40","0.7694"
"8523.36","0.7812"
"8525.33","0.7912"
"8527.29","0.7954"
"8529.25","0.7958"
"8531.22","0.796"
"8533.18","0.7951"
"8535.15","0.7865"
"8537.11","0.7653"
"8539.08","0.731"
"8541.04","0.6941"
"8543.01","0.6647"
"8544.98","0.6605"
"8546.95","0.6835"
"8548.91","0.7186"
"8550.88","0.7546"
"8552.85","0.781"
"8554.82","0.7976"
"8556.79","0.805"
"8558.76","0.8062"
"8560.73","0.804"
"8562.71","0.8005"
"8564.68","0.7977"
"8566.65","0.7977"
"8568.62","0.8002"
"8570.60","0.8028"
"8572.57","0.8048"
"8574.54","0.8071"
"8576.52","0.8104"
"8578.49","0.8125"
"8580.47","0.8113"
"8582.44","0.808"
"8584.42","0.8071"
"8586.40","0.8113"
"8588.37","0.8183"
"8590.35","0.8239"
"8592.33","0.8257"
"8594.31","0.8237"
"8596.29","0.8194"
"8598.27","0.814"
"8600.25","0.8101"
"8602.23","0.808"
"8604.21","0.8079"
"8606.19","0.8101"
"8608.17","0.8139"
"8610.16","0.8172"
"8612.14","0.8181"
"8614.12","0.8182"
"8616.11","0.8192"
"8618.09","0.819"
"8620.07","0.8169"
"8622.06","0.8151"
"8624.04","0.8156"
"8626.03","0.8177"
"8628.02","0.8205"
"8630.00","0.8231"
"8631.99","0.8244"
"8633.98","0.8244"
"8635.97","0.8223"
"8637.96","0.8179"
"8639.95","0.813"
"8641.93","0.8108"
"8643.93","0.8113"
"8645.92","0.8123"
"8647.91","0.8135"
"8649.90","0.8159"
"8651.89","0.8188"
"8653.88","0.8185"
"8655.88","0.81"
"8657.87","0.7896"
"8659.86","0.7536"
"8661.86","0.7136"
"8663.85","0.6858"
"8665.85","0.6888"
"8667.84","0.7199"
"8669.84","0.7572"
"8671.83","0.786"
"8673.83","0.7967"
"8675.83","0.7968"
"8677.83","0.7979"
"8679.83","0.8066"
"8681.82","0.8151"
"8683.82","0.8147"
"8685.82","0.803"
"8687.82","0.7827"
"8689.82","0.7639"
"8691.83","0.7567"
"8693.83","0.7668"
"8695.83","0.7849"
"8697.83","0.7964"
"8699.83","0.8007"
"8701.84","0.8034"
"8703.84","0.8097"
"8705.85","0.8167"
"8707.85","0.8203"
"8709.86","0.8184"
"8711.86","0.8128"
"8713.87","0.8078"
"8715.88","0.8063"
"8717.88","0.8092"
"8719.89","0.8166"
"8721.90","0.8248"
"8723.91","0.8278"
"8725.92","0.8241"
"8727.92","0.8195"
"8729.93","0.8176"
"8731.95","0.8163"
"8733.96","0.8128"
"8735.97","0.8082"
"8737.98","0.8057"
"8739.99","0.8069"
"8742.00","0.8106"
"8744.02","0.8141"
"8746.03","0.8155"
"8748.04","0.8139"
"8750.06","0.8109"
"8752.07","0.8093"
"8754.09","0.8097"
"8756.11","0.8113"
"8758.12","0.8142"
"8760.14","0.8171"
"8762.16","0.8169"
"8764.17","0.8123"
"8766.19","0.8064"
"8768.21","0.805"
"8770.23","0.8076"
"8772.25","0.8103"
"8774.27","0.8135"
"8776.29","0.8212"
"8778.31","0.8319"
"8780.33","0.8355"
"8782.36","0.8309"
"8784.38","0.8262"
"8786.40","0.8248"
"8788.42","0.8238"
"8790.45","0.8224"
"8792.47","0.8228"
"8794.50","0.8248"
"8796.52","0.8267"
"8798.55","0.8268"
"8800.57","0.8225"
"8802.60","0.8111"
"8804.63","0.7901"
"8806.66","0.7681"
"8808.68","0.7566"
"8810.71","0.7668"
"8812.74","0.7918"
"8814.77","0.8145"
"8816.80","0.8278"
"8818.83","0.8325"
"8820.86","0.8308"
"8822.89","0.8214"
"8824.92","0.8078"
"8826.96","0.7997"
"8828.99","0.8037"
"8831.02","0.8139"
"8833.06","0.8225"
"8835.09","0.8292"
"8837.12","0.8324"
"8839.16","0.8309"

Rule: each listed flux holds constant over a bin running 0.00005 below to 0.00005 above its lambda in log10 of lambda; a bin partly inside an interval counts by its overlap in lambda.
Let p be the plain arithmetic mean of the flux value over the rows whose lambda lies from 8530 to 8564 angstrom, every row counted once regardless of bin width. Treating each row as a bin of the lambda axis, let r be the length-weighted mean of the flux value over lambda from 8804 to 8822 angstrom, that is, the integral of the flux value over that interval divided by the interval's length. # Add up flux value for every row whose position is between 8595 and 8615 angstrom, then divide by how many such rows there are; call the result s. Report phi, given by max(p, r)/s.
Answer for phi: 0.98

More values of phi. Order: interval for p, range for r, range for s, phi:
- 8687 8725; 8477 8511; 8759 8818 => 0.99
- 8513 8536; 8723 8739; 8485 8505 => 1.03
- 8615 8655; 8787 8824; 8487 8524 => 1.04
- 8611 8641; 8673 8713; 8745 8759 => 1.01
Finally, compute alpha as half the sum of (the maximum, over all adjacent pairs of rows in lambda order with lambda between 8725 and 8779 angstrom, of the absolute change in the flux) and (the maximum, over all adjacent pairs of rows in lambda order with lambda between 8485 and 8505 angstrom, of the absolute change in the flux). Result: 0.017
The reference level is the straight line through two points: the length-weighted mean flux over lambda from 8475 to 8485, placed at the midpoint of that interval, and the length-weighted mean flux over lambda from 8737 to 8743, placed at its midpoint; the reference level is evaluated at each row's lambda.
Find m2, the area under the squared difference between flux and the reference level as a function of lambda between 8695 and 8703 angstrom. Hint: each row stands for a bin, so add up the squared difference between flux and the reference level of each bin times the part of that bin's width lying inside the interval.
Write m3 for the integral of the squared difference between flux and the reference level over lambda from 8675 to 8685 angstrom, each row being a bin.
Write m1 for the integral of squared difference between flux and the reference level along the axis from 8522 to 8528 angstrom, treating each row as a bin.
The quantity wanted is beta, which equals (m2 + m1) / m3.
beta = 7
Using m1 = 0.0034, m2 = 0.002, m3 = 0.001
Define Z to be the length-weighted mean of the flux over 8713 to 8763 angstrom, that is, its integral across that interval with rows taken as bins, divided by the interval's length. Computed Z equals 0.814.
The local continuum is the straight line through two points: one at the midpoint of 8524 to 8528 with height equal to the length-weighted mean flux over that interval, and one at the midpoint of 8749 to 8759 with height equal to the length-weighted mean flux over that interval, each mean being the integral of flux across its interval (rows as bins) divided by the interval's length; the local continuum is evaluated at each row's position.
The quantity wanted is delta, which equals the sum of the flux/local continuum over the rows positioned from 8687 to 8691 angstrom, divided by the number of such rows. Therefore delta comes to 0.960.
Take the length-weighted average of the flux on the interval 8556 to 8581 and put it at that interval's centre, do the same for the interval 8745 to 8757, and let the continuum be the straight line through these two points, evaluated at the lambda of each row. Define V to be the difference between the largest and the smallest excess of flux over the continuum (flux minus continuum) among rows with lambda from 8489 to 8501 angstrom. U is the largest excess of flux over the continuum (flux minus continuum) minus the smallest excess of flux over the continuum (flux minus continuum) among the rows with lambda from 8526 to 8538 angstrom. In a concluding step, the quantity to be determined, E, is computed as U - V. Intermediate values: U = 0.031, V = 0.069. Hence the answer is -0.04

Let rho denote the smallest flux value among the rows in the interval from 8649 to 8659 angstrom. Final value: 0.7896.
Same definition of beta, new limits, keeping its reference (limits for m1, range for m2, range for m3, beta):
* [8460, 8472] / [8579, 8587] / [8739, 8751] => 19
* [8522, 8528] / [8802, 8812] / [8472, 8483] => 7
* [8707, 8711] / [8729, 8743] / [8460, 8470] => 0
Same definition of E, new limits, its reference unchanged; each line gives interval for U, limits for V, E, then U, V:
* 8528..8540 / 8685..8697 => 0.02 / 0.065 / 0.047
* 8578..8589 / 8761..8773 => 0.00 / 0.011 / 0.012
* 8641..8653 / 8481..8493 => -0.01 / 0.008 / 0.013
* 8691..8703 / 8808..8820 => -0.03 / 0.046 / 0.075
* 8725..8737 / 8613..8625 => 0.01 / 0.016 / 0.004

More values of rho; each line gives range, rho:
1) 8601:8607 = 0.8079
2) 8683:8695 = 0.7567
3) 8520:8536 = 0.7694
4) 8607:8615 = 0.8139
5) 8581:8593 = 0.8071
